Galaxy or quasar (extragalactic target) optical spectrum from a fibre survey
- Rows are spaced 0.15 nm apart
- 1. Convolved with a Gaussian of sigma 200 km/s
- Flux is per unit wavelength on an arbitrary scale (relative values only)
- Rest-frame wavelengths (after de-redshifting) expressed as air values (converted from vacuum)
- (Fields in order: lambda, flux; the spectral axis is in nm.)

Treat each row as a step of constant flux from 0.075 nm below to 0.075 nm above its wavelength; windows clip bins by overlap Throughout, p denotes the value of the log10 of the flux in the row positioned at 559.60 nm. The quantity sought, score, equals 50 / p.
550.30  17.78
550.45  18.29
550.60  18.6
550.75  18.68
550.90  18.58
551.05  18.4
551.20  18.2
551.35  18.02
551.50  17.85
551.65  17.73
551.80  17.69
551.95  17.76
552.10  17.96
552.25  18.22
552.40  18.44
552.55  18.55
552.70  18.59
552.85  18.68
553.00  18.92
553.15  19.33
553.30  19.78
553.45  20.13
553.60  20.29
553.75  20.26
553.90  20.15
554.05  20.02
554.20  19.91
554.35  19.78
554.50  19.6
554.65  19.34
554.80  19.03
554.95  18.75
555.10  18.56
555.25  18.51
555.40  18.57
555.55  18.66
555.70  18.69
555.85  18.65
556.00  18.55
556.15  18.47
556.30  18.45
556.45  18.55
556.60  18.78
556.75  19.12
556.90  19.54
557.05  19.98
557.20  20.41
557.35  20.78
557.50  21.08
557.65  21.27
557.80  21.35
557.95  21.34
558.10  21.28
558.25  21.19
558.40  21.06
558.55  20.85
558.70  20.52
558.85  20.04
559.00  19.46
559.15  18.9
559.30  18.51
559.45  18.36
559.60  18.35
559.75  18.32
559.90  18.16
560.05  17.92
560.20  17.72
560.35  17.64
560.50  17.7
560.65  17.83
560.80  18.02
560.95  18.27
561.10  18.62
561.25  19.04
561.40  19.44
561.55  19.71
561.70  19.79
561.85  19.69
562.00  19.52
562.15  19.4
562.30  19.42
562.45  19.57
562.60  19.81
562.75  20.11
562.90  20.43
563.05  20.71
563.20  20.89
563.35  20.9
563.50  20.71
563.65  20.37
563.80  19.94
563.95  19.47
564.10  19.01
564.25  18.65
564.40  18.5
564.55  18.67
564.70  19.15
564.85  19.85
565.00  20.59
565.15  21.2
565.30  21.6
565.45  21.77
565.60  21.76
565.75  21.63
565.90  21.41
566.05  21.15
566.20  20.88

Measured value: 39.57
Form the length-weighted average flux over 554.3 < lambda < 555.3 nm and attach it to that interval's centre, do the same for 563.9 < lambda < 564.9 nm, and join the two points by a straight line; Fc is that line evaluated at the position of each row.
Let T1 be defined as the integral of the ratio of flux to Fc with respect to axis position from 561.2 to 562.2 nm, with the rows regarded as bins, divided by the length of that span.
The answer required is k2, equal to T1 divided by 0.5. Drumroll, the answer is 2.05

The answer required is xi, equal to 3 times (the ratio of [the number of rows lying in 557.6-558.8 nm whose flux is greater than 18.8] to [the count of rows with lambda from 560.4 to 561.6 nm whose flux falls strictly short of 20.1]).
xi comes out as 3.0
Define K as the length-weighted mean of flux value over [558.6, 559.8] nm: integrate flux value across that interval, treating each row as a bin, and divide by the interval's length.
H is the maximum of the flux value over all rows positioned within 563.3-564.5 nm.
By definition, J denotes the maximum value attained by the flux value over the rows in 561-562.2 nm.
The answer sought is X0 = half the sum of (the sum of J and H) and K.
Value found 29.9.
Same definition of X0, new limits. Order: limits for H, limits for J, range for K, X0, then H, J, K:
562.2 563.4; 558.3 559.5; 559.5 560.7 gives 30.0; 20.9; 21.06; 18.0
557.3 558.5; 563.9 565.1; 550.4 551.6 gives 30.1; 21.35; 20.59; 18.3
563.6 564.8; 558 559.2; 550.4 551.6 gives 30.0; 20.37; 21.28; 18.3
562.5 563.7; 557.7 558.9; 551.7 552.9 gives 30.2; 20.9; 21.35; 18.2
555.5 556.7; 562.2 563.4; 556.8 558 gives 30.2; 18.78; 20.9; 20.7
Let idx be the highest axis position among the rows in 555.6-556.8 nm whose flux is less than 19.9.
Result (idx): 556.75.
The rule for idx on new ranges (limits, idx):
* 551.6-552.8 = 552.70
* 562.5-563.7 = 562.60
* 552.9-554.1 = 553.30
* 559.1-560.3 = 560.20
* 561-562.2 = 562.15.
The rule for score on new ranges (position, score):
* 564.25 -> 39.35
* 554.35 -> 38.57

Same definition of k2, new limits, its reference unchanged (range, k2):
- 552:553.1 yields 1.94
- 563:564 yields 2.15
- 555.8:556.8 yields 1.96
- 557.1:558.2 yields 2.21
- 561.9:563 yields 2.08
